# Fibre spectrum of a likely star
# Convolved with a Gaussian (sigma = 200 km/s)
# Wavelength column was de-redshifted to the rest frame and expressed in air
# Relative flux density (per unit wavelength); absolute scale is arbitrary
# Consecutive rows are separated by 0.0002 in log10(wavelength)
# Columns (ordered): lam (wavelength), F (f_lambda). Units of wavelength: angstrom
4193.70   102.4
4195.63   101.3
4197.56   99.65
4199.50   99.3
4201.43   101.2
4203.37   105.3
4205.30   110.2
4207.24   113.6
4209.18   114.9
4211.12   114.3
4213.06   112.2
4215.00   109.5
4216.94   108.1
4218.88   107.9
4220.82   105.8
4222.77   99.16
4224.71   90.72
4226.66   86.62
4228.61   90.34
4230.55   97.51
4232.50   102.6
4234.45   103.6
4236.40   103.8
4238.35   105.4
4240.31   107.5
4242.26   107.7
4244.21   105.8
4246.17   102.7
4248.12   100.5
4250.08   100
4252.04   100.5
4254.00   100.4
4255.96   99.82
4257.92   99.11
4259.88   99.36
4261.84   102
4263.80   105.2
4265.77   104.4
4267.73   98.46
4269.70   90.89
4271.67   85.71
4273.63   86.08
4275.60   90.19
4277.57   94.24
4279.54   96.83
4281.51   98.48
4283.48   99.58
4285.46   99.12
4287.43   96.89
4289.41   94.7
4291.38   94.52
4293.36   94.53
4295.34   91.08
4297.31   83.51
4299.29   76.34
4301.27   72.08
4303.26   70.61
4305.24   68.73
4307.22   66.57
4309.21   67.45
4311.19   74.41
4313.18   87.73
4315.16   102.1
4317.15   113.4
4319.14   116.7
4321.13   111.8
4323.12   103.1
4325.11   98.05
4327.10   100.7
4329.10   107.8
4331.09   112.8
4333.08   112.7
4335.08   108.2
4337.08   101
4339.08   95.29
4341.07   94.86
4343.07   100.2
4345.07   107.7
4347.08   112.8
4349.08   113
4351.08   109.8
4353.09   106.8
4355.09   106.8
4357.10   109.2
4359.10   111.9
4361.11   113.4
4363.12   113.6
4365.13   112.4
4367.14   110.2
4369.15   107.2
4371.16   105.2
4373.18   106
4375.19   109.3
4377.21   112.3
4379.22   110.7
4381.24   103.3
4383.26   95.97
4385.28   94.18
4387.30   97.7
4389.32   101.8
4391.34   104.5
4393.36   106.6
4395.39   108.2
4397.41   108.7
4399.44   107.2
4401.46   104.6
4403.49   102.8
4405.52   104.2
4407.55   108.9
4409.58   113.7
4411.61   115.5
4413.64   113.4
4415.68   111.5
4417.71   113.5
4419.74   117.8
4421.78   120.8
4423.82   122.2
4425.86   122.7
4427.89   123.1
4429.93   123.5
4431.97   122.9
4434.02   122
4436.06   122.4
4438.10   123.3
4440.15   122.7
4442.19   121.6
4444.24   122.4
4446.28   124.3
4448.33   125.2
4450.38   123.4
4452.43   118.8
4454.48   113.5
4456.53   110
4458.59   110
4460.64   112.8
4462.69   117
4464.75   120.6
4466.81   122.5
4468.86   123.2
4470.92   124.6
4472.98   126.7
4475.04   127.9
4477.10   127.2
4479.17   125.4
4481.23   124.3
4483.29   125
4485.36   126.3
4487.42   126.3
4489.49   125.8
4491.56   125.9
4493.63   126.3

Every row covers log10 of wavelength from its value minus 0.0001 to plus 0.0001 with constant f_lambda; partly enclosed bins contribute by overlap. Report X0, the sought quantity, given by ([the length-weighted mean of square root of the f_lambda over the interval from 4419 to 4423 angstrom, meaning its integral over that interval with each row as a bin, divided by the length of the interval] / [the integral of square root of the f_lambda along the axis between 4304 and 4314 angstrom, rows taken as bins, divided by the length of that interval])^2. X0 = 1.64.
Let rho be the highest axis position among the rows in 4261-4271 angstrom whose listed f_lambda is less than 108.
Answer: 4269.70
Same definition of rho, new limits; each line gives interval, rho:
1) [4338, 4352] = 4345.07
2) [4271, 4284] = 4283.48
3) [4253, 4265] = 4263.80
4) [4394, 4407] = 4405.52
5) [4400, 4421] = 4405.52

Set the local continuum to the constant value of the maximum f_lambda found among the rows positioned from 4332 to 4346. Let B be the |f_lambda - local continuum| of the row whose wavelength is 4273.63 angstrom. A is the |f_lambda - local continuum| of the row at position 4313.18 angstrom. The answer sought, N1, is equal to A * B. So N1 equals 665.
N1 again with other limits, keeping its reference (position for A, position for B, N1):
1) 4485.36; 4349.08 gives 4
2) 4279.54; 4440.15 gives 159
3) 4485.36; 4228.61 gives 304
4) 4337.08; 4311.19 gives 448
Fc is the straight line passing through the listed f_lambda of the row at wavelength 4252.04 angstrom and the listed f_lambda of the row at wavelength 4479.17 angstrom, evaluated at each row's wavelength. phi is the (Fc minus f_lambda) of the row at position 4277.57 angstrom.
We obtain 9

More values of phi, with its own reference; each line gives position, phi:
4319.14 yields -9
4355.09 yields 5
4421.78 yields -2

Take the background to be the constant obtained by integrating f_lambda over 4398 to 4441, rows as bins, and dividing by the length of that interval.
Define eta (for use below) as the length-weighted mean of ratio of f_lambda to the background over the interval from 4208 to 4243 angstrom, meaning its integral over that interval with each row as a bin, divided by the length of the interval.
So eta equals 0.89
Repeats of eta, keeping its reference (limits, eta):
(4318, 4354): 0.92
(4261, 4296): 0.82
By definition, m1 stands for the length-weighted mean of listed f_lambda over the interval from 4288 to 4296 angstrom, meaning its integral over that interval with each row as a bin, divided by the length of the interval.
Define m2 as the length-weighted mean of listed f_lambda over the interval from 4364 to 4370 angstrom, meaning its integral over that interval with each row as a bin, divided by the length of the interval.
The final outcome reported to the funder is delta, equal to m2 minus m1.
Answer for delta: 16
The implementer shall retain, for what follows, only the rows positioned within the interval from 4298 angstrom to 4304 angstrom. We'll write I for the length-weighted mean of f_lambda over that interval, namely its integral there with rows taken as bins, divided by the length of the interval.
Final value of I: 74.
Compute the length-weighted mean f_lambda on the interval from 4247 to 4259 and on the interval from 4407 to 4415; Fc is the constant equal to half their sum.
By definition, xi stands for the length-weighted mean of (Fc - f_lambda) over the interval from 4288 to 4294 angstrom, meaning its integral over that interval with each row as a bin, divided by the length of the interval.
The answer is 12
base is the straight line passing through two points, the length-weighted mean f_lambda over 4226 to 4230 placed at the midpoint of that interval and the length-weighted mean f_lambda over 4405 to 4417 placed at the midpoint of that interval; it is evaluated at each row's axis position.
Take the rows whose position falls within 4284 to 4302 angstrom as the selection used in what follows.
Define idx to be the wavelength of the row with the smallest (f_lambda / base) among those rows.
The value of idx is 4301.27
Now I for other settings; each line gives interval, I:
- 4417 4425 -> 119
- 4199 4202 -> 100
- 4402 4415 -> 110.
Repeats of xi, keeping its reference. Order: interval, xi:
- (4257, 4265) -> 5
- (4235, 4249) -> 2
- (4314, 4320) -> -3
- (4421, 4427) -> -15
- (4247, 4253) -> 6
